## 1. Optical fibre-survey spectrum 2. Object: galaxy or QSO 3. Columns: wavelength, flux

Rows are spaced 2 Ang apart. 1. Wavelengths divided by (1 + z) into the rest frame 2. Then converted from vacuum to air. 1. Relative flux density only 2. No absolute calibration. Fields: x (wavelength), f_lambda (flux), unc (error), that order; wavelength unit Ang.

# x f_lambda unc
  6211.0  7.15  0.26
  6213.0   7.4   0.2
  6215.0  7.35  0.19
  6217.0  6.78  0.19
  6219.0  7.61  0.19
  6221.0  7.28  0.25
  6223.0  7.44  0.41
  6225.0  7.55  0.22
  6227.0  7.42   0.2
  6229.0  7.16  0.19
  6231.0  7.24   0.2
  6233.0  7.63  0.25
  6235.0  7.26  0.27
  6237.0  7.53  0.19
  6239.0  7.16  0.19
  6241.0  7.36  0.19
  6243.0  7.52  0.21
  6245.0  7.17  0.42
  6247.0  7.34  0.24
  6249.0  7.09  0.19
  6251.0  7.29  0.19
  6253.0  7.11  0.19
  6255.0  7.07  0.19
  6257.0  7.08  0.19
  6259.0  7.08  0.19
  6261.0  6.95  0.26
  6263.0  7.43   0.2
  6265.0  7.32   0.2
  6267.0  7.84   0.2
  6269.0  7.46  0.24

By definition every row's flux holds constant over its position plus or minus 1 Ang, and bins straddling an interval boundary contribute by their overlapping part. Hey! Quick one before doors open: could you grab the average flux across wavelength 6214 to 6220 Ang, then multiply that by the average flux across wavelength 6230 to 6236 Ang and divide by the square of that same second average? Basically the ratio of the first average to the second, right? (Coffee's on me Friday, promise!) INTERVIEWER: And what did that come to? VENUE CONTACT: 0.98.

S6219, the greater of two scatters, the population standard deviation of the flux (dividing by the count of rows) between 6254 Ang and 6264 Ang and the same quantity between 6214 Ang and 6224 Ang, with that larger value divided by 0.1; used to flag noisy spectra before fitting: 2.79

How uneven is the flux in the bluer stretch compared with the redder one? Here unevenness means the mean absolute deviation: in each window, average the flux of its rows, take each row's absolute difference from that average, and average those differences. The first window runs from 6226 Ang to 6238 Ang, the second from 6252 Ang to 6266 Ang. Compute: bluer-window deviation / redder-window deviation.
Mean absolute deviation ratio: 1.2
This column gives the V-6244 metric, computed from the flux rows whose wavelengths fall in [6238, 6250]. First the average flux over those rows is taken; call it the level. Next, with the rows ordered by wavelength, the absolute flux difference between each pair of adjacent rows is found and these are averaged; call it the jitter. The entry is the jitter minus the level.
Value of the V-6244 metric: -7.05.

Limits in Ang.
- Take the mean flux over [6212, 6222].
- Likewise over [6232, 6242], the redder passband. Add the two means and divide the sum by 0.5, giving 29.3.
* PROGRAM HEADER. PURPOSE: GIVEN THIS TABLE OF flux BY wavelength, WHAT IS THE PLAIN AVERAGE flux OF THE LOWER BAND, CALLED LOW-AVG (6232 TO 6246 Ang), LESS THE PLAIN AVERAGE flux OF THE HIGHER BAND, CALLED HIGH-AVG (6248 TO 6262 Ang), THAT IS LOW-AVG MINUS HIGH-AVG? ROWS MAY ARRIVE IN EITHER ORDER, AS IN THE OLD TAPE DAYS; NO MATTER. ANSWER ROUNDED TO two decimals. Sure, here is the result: 0.28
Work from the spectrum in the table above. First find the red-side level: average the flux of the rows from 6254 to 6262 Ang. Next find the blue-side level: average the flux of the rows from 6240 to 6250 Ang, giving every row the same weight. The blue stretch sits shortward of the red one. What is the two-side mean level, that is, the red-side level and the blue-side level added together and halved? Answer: 7.17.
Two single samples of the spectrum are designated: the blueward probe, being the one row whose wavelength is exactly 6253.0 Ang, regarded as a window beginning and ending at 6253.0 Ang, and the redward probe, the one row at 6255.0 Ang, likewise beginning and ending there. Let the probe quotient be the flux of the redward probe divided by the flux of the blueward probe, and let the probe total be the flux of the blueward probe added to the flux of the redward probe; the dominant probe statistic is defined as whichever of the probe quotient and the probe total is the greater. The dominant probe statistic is 14.2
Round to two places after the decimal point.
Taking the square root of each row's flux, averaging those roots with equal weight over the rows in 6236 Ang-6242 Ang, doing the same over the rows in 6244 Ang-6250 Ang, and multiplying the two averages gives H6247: 7.27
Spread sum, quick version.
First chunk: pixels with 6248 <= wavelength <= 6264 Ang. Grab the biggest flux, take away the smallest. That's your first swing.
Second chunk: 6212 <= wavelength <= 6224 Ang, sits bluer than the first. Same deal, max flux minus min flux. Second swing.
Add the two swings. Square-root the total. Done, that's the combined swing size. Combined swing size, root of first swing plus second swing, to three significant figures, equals 1.14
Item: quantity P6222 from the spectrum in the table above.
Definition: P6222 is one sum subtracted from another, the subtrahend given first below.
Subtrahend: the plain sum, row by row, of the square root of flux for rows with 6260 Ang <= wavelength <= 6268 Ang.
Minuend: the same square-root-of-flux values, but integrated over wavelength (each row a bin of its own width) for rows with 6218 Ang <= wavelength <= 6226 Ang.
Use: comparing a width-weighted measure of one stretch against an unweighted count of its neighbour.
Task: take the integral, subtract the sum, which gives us 11.0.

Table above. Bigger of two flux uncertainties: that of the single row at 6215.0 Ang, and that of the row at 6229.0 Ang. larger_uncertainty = 0.190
